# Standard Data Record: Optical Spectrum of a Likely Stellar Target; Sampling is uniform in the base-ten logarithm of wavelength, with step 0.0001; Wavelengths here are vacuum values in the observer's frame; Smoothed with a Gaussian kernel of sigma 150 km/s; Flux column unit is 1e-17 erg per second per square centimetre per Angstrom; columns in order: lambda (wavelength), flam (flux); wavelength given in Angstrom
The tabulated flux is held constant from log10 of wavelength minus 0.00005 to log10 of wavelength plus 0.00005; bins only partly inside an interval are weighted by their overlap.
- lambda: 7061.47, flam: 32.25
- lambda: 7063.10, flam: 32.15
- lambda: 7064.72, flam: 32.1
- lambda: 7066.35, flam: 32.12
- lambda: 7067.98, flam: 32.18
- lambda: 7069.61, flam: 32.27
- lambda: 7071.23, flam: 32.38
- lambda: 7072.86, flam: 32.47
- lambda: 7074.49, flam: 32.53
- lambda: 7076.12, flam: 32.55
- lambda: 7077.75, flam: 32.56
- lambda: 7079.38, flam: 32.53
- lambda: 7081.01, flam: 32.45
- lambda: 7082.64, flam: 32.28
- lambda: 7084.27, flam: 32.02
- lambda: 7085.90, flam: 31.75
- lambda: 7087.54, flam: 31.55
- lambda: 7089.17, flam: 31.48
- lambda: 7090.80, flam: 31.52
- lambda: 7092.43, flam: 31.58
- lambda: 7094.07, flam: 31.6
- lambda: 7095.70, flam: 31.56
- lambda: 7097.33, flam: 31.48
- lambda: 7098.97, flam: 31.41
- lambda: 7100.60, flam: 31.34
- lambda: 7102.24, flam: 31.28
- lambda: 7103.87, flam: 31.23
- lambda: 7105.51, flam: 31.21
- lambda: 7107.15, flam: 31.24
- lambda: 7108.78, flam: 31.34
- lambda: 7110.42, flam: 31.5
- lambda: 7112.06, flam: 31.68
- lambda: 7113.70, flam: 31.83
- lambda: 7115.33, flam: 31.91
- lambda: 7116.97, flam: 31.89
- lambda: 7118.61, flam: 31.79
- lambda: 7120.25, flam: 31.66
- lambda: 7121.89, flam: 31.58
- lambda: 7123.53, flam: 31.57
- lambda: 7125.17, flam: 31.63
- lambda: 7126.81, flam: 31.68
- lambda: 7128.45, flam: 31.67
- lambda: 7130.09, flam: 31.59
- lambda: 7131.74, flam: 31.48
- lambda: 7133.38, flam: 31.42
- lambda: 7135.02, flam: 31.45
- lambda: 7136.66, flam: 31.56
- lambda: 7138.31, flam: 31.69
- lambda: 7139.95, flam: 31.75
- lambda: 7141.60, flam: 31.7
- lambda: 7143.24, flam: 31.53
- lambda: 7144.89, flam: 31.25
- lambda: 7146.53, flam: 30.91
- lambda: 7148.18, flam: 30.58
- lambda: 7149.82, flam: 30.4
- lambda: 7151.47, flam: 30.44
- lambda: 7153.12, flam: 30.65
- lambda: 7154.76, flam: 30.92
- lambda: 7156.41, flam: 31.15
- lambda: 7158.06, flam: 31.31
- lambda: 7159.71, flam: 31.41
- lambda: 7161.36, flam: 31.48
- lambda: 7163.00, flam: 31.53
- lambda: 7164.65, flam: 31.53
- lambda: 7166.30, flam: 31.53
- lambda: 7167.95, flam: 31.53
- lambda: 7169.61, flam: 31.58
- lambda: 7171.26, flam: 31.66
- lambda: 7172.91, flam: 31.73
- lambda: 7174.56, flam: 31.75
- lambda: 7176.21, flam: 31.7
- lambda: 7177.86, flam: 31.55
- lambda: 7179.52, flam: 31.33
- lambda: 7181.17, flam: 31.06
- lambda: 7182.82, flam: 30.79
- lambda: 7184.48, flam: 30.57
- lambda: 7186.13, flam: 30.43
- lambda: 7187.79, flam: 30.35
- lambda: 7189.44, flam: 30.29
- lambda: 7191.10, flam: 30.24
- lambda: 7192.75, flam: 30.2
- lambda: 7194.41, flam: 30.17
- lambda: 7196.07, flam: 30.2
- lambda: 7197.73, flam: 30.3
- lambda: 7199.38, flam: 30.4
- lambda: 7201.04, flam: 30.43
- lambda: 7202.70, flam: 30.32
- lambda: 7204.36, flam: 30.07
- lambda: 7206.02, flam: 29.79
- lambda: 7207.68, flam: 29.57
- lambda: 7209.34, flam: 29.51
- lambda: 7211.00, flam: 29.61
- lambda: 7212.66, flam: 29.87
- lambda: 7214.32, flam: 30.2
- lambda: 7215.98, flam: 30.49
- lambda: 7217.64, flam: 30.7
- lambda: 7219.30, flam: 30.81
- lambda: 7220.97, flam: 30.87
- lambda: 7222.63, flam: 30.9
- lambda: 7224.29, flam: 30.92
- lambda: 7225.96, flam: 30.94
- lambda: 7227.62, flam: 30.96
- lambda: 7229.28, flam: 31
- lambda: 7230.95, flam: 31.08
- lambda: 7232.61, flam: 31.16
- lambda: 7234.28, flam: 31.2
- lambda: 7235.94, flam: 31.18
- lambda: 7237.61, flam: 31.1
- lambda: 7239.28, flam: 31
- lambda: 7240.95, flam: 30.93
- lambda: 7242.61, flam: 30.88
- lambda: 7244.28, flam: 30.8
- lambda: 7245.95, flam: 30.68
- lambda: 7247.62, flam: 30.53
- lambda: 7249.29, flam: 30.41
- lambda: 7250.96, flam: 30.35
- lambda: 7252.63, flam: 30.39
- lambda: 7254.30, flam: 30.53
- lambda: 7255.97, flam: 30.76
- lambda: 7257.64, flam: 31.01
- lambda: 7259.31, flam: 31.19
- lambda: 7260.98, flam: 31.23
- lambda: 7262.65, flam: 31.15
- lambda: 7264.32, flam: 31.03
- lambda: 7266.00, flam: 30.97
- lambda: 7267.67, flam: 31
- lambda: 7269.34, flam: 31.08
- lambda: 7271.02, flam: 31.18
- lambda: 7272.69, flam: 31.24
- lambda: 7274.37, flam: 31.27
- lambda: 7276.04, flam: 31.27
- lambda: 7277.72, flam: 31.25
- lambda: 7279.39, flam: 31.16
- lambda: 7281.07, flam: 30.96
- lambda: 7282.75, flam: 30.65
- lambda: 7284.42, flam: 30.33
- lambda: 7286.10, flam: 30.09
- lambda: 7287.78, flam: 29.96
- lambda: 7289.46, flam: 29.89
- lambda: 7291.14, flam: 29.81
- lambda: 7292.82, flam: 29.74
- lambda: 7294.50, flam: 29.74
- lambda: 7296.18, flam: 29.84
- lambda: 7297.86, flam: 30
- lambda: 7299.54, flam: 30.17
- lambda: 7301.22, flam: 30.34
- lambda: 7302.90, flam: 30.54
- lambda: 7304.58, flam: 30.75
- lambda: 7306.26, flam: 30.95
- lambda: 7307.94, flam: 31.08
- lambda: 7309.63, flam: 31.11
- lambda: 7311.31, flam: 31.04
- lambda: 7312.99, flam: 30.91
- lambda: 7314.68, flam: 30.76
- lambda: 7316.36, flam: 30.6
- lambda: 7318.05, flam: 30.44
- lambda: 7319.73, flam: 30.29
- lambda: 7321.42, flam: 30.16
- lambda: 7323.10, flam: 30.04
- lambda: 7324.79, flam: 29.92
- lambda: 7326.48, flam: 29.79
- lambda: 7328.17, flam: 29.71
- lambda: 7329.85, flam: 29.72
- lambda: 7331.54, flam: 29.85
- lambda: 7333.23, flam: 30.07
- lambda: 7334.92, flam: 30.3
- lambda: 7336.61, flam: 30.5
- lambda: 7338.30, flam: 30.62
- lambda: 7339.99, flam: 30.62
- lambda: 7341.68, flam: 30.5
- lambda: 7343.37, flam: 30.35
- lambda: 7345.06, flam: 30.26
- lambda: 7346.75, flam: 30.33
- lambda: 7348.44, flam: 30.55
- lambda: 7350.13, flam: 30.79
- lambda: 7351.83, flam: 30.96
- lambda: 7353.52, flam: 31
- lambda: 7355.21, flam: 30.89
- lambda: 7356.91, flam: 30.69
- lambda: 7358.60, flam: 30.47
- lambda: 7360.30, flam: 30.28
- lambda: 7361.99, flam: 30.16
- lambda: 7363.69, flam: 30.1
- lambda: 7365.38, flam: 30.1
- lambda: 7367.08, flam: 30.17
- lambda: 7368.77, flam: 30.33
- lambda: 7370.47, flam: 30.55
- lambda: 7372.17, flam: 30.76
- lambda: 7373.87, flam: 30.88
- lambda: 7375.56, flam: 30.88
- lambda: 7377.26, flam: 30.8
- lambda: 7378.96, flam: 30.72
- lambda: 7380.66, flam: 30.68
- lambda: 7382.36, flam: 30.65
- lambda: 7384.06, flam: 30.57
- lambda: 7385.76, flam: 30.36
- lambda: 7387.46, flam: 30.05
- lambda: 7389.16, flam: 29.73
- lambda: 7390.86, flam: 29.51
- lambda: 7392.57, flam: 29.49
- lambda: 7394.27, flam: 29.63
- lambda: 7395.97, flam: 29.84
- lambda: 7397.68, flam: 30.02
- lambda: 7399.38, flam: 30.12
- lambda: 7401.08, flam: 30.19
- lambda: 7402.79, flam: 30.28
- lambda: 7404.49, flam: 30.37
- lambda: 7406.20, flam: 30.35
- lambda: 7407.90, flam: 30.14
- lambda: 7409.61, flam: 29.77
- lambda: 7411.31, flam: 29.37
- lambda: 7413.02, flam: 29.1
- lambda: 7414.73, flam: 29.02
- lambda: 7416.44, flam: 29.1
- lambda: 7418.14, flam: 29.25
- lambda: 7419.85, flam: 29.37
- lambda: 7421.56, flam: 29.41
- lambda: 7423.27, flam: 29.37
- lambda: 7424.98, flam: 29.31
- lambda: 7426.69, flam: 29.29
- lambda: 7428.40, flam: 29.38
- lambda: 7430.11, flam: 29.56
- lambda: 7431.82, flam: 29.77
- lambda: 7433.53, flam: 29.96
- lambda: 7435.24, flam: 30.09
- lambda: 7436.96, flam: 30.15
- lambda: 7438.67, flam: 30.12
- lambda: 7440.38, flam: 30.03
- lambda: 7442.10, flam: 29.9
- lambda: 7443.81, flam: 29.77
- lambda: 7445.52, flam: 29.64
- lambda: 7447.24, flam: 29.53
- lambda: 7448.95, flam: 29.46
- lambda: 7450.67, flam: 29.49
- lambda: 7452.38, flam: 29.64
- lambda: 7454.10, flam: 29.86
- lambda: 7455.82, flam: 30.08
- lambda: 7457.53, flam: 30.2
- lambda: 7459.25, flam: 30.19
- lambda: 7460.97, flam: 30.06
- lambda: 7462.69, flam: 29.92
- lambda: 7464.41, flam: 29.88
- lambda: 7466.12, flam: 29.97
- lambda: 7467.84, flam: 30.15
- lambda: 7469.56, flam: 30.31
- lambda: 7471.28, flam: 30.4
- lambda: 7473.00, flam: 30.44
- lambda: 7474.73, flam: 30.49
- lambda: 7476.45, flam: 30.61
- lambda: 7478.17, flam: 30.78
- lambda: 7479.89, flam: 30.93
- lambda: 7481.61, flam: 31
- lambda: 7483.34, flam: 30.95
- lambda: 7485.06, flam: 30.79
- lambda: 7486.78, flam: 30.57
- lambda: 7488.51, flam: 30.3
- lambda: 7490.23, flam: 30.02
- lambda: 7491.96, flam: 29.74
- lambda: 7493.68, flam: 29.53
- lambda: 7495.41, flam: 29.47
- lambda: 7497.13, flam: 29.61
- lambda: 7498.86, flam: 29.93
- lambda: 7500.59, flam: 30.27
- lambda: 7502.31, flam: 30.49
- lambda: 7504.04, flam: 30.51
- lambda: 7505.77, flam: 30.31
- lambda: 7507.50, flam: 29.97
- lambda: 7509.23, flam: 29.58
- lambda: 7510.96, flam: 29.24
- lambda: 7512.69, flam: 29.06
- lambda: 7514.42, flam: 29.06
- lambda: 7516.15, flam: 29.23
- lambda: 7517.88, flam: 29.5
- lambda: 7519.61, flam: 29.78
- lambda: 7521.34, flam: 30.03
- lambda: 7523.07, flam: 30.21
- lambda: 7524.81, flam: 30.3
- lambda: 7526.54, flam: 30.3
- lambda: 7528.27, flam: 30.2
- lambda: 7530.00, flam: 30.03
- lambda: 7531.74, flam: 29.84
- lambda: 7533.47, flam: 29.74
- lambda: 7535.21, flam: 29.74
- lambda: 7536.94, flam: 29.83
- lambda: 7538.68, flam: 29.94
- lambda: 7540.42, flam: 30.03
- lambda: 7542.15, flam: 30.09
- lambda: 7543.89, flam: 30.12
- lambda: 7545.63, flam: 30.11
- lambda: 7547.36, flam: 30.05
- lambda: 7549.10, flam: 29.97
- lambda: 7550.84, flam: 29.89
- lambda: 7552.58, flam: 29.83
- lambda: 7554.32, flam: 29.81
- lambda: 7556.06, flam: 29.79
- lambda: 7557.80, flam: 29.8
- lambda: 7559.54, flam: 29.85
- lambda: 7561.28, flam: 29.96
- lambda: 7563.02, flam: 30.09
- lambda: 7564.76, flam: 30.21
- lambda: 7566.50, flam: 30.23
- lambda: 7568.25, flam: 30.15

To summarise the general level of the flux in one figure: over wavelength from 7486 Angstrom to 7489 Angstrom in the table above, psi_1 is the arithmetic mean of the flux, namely 30.4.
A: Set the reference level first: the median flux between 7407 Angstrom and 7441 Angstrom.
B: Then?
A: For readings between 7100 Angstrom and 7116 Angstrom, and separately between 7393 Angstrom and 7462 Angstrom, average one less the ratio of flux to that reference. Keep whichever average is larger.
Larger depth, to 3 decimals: -0.012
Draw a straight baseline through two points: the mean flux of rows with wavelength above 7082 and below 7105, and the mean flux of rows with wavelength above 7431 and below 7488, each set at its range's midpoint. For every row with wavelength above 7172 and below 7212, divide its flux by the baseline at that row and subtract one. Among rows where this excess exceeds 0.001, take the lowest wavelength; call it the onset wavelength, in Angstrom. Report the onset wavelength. 7172.91 Angstrom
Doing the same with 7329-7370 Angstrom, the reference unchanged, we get 7350.13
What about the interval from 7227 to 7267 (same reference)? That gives 7230.95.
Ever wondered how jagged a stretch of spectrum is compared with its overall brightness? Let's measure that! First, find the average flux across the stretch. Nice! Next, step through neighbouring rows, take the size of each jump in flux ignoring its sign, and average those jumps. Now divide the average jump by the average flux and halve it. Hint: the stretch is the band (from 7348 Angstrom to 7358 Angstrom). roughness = 0.0025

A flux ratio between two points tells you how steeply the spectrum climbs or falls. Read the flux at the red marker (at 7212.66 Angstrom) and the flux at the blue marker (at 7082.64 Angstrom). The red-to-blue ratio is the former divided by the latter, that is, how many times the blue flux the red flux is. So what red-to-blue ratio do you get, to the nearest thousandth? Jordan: 0.925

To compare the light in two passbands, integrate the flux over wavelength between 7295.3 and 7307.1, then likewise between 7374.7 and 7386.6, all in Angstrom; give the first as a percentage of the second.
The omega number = 98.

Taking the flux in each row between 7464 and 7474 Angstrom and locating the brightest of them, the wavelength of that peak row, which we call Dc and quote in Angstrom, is 7473.00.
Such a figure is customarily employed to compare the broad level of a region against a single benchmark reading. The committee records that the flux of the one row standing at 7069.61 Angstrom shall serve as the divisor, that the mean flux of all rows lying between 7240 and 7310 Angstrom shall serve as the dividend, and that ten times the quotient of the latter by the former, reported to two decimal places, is 9.50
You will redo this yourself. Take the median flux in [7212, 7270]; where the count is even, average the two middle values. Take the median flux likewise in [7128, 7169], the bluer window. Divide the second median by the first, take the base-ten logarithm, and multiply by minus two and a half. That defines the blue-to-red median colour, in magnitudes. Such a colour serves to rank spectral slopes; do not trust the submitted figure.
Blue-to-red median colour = -0.019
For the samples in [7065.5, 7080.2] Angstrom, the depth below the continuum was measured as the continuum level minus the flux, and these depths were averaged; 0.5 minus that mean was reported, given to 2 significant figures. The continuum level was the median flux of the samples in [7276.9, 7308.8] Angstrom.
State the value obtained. 2.6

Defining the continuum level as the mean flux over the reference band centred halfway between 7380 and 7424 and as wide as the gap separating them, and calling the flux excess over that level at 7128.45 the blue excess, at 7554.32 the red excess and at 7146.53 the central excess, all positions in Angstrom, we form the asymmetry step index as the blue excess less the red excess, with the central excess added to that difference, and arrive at 2.9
